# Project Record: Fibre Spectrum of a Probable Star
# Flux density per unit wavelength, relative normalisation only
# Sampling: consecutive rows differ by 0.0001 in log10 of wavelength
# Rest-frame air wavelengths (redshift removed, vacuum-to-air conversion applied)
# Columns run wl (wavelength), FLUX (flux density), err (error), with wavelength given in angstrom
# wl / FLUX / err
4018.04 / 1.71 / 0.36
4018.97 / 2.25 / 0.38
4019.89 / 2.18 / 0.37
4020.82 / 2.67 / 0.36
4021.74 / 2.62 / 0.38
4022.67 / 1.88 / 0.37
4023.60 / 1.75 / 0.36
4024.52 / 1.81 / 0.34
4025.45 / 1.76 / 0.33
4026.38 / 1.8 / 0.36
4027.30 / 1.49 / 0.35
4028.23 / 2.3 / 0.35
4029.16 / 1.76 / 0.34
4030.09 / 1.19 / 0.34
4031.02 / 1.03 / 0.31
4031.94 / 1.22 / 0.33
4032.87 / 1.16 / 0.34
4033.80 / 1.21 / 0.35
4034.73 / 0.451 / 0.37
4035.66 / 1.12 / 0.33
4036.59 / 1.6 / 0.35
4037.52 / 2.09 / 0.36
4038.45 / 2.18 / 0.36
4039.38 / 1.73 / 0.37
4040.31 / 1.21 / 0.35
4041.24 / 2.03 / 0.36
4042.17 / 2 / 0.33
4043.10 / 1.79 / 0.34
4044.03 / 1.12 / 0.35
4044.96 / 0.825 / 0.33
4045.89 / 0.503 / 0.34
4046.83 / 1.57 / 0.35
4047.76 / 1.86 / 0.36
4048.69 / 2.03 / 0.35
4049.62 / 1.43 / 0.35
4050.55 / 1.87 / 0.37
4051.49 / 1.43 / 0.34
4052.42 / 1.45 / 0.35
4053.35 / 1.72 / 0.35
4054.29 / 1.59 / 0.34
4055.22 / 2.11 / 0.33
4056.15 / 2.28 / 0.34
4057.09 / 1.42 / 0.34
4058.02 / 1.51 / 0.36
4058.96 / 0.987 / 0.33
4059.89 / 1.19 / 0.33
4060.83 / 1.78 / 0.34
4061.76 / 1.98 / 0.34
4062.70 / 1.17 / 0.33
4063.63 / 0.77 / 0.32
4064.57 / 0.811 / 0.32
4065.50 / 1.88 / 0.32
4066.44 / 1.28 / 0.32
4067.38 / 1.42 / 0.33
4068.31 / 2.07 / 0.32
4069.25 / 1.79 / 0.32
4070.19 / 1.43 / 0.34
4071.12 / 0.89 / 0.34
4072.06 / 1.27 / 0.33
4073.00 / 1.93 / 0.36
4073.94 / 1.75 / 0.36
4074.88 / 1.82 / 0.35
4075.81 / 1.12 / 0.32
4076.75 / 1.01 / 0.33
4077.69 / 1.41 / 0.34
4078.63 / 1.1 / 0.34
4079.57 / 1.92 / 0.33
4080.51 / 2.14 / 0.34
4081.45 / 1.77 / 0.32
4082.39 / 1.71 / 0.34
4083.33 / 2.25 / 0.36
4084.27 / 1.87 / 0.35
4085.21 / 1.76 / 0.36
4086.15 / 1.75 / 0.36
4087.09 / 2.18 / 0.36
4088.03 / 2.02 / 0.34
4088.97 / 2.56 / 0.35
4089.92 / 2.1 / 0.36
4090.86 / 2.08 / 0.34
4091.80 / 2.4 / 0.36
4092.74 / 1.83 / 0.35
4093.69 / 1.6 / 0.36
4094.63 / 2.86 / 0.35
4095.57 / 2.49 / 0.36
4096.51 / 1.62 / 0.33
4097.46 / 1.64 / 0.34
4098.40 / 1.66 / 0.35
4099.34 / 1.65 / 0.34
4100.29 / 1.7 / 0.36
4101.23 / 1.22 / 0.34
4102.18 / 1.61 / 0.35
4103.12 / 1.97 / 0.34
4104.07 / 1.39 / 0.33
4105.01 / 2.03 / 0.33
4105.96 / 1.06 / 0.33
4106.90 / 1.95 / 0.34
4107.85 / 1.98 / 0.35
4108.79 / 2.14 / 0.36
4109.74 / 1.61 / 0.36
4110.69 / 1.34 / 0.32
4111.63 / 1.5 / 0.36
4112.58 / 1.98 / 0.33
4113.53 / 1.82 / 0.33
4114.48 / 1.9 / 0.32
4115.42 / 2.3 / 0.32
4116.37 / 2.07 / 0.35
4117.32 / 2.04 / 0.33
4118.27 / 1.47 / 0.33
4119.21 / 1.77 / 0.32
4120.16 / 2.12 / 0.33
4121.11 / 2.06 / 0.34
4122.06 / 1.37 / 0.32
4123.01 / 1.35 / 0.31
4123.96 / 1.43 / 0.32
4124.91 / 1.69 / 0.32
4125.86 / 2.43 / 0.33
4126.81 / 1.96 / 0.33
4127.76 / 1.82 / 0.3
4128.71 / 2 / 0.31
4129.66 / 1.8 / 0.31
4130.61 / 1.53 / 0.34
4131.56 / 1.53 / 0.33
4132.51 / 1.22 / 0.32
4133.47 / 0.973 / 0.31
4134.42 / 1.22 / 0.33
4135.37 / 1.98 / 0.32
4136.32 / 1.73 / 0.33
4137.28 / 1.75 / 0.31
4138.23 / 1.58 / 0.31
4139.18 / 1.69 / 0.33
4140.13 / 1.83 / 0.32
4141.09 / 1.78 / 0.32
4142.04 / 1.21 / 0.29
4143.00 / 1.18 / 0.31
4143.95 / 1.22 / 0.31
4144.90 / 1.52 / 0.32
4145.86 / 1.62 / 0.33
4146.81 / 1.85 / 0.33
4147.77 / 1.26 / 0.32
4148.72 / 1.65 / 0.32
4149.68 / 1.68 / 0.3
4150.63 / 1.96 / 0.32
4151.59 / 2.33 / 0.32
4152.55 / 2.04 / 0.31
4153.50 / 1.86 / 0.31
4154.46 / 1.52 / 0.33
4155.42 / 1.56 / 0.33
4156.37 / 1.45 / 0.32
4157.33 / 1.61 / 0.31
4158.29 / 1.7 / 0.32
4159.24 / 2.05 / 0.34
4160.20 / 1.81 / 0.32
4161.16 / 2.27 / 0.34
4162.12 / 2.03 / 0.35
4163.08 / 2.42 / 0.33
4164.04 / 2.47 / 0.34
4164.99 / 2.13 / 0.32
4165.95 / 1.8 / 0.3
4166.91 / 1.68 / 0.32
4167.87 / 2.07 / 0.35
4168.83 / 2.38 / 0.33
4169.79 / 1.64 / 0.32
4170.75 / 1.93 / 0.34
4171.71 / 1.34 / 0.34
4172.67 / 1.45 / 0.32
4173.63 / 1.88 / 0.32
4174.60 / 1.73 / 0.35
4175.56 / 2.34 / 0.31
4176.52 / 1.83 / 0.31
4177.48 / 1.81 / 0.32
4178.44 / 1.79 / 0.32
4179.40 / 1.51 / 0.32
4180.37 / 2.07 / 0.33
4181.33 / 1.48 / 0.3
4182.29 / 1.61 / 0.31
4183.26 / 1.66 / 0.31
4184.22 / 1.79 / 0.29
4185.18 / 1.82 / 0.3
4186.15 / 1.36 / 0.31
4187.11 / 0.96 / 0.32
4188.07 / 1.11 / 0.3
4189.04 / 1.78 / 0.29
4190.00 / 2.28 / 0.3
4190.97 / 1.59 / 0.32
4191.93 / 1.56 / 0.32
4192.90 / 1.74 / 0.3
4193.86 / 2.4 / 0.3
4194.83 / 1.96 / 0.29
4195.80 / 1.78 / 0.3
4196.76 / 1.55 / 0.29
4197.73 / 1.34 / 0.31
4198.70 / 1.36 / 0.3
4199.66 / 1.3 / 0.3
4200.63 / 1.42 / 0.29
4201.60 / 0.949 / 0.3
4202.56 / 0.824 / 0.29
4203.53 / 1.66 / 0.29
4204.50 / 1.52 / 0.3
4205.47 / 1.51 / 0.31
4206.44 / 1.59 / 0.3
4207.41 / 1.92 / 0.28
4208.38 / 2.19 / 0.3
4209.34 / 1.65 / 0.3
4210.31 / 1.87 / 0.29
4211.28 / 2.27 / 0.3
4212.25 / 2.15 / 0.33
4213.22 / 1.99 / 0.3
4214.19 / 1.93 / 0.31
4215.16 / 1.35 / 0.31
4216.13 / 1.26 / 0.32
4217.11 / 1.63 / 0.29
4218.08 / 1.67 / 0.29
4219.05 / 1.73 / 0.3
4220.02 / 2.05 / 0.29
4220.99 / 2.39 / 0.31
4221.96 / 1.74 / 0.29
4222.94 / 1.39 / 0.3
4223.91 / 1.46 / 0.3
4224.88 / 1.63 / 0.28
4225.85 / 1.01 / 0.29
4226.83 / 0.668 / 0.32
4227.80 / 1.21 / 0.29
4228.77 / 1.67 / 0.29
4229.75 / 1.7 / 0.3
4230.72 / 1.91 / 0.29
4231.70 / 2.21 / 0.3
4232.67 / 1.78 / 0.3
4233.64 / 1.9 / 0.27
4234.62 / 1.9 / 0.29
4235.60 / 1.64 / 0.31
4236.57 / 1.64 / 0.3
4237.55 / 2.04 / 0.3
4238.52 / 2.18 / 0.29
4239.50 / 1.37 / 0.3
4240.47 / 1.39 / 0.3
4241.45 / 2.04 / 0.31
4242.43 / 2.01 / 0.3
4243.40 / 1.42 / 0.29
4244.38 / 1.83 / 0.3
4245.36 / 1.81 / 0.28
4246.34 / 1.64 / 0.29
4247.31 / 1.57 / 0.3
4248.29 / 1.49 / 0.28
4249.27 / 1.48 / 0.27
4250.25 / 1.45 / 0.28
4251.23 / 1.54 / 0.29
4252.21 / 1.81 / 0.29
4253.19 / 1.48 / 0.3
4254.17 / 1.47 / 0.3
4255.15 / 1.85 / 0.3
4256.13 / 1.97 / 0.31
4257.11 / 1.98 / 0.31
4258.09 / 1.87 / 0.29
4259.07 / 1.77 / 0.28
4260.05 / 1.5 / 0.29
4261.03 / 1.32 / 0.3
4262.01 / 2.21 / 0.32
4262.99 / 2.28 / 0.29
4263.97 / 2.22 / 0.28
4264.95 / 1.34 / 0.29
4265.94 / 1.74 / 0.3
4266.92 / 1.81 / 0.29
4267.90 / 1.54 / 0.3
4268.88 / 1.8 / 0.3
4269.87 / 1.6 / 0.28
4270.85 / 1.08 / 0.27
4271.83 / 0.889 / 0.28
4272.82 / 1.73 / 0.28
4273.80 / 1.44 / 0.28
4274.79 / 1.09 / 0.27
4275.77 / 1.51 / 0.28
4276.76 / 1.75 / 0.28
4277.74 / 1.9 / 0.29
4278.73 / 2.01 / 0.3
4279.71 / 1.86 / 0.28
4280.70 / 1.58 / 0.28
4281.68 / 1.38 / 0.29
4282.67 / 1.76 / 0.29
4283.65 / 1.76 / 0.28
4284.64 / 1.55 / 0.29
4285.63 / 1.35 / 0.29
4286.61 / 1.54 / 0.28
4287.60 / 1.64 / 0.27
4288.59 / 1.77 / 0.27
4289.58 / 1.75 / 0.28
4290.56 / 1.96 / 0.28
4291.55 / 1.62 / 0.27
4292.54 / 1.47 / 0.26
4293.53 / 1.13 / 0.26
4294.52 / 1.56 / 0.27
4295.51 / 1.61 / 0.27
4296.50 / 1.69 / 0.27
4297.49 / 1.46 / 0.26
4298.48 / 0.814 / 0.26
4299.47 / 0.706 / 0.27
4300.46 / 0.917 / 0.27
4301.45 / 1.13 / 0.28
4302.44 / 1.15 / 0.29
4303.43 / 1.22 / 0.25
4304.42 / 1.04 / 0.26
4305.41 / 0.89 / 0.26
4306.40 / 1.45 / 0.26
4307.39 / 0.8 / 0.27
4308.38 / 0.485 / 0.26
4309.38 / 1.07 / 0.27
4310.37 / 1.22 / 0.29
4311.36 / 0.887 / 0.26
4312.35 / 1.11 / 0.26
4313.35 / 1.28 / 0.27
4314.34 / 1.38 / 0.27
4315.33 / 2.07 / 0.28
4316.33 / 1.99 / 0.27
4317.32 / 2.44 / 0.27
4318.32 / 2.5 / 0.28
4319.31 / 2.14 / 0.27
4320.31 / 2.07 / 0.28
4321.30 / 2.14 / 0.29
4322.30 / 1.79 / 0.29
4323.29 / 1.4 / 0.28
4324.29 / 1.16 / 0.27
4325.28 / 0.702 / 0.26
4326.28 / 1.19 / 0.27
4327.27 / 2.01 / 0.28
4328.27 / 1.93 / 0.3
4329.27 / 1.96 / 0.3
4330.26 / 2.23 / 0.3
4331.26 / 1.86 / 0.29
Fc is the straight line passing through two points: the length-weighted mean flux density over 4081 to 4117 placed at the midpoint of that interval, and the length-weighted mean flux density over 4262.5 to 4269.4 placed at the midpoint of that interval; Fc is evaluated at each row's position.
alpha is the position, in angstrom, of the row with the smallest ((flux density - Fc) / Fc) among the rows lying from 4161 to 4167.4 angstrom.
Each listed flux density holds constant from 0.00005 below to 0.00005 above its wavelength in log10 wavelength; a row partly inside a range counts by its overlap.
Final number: 4166.91 angstrom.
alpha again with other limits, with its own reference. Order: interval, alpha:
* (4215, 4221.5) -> 4216.13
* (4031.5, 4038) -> 4034.73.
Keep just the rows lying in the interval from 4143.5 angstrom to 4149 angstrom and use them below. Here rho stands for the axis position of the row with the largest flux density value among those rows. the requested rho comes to 4146.81 angstrom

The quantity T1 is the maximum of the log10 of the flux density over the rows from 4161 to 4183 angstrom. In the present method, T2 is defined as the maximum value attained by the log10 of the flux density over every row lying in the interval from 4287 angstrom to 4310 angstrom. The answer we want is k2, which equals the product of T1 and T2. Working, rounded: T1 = 0.393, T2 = 0.29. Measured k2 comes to 0.115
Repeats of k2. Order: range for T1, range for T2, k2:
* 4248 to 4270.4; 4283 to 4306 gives 0.105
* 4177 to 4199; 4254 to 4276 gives 0.136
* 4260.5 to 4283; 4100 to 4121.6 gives 0.129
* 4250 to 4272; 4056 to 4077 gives 0.128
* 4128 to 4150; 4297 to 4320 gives 0.120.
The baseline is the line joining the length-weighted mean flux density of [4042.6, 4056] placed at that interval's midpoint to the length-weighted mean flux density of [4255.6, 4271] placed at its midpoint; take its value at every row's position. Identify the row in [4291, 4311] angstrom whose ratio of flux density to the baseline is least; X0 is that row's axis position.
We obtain 4308.38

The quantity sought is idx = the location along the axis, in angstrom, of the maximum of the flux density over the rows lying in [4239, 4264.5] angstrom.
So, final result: 4262.99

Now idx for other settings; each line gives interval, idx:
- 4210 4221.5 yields 4220.99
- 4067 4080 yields 4068.31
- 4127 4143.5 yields 4128.71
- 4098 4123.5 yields 4115.42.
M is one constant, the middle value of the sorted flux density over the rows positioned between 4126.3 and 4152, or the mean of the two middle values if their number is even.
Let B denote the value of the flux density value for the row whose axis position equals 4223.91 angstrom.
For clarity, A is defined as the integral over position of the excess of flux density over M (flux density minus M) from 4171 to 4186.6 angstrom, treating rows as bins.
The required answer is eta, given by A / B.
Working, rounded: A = 0.6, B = 1.46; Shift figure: 0.4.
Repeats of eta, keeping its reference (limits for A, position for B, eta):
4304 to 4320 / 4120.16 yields -1.9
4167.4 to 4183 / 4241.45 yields 0.9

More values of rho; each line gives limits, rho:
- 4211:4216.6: 4211.28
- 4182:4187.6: 4185.18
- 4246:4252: 4246.34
